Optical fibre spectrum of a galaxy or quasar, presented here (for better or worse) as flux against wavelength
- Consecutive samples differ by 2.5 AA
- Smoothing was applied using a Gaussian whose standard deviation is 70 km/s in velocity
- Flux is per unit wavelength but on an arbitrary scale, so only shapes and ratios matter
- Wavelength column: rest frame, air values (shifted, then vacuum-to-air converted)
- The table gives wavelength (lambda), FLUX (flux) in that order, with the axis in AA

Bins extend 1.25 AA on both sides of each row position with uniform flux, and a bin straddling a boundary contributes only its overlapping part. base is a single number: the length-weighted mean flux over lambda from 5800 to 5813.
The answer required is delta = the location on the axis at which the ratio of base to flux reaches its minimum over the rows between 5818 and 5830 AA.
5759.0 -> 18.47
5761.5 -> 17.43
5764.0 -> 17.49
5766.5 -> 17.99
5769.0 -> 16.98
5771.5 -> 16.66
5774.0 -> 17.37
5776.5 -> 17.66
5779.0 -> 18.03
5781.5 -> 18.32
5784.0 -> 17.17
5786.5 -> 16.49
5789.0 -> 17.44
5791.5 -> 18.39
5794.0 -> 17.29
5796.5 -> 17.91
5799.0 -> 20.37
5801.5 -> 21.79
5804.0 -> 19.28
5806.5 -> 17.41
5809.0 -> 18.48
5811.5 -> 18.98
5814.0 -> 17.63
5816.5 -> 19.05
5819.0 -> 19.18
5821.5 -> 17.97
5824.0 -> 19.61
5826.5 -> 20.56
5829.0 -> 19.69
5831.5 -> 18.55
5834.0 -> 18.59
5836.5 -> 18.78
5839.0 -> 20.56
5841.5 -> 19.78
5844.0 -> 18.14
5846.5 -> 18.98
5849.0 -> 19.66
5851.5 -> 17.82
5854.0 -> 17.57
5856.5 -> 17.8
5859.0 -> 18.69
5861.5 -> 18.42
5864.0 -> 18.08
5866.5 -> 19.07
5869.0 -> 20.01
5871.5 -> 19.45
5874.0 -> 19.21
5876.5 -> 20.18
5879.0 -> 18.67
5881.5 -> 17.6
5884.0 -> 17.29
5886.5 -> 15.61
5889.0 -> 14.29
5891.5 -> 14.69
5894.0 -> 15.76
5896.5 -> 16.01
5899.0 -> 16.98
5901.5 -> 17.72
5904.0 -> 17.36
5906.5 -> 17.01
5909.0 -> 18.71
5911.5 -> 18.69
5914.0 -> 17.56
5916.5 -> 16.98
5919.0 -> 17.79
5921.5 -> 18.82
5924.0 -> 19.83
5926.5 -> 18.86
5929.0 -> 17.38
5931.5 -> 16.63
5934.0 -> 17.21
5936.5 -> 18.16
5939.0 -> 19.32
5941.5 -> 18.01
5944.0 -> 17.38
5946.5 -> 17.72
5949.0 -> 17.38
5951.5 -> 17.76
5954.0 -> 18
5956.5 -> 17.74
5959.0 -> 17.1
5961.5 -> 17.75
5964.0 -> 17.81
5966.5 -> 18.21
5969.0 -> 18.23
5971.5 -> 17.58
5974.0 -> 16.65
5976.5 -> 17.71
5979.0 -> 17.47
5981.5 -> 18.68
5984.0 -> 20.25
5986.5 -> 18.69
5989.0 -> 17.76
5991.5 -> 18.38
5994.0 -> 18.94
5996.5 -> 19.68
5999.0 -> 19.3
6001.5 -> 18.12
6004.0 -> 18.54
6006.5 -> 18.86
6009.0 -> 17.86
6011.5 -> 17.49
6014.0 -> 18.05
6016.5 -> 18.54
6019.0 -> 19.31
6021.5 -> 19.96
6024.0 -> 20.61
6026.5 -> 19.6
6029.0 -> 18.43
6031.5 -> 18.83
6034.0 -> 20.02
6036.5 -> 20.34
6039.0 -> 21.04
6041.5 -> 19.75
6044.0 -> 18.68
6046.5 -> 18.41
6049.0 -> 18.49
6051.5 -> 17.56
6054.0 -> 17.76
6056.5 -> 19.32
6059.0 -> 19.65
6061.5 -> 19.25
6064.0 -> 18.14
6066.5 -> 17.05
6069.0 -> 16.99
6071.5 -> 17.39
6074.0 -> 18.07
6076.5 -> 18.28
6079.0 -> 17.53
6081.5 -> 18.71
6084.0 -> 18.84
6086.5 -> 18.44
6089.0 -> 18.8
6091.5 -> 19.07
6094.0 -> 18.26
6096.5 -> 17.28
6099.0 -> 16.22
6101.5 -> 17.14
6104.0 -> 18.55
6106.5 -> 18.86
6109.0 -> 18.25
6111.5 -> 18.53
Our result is 5826.5 AA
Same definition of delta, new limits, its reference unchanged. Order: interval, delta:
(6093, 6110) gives 6106.5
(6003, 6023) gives 6021.5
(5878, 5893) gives 5879.0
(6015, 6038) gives 6024.0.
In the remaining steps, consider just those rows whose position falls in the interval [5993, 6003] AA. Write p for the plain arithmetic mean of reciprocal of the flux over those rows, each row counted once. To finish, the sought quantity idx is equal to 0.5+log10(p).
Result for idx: -0.78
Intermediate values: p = 0.0527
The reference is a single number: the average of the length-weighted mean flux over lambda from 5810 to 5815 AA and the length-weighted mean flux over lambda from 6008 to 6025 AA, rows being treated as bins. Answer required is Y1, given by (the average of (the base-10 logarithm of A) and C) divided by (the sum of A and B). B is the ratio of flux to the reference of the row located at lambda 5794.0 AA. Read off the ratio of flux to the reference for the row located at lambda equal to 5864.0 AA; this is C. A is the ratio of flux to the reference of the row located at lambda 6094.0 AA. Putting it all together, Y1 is 0.252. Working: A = 0.98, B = 0.93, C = 0.97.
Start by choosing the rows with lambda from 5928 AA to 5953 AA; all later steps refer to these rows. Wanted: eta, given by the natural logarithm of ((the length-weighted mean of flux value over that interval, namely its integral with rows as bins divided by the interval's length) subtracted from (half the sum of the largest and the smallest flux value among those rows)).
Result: -1.3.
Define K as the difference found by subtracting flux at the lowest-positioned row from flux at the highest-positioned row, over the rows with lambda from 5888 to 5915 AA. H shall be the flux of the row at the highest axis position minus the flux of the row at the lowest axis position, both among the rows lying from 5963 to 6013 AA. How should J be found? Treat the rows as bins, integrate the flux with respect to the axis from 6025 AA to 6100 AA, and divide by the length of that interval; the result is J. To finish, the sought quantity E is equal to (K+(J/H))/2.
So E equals -27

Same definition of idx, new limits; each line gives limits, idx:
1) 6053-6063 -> -0.78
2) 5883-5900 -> -0.70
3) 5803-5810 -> -0.76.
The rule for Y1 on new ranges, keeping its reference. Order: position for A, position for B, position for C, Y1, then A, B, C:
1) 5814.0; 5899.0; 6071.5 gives 0.245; 0.95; 0.91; 0.94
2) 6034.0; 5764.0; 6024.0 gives 0.283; 1.08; 0.94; 1.11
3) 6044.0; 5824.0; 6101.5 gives 0.224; 1.01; 1.06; 0.92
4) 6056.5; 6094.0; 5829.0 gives 0.266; 1.04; 0.98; 1.06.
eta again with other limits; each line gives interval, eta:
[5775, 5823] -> -0.3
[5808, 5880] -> -2.1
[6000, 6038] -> -2.8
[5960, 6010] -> -2.0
